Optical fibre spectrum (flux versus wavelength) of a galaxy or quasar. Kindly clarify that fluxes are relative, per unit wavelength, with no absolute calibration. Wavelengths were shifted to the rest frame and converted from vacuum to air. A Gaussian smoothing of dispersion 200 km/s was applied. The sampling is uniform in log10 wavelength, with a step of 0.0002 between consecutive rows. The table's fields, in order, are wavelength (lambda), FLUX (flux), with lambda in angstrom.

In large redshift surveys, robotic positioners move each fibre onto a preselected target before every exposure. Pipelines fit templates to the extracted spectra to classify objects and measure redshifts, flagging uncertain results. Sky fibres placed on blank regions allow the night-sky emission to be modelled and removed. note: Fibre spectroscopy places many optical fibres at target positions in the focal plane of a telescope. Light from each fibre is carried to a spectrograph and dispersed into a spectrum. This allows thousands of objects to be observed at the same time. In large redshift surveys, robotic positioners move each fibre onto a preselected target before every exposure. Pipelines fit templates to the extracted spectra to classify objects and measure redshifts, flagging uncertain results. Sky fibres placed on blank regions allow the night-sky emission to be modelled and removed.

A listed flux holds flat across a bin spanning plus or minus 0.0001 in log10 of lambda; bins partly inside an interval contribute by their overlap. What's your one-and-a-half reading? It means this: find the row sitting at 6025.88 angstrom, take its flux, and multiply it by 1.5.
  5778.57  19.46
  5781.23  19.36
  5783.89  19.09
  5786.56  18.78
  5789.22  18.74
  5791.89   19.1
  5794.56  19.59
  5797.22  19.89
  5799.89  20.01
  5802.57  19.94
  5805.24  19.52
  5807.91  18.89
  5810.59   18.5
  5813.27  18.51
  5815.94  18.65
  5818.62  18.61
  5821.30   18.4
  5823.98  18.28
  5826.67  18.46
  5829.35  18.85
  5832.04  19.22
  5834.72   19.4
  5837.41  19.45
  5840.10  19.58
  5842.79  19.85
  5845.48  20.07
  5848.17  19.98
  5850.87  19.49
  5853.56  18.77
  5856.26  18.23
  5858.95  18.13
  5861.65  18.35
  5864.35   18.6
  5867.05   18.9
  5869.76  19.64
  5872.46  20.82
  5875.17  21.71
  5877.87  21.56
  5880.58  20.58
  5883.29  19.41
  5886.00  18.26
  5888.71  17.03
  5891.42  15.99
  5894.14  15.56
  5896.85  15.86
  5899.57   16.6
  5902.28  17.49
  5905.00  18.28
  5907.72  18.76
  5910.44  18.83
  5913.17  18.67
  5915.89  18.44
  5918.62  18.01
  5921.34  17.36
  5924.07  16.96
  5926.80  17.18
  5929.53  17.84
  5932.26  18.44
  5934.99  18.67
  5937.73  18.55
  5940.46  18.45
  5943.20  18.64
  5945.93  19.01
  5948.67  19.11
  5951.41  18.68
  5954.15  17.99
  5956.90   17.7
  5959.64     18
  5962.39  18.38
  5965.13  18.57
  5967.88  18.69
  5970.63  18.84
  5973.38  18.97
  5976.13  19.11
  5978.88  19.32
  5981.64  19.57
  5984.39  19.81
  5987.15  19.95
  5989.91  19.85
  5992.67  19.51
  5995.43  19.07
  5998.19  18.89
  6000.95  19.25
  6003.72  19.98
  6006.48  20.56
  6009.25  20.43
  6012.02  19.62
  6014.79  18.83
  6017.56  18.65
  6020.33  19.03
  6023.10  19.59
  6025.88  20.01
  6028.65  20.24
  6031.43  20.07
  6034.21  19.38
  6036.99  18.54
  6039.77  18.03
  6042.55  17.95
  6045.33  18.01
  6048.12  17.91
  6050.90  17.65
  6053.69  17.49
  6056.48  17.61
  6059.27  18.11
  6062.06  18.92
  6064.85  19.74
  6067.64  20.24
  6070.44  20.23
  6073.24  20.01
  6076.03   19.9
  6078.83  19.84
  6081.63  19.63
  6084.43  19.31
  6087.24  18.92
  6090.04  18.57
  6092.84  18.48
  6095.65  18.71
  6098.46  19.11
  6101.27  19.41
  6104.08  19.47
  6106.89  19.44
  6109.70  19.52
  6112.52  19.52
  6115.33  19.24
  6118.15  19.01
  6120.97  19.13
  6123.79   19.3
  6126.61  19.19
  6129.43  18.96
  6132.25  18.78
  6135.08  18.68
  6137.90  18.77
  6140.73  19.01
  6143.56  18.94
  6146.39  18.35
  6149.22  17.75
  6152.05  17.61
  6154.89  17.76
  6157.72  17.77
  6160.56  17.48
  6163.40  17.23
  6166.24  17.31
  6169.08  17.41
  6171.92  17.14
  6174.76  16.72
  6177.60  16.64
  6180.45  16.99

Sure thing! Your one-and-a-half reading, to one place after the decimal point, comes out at 30.0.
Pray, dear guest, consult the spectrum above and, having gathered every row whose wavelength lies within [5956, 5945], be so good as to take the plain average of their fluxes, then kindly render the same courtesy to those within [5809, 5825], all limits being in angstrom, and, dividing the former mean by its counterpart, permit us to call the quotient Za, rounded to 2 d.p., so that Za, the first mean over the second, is 1.01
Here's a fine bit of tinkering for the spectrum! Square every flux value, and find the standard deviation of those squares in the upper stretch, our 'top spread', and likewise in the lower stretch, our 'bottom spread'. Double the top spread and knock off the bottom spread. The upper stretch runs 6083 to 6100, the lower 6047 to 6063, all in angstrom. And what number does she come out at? 5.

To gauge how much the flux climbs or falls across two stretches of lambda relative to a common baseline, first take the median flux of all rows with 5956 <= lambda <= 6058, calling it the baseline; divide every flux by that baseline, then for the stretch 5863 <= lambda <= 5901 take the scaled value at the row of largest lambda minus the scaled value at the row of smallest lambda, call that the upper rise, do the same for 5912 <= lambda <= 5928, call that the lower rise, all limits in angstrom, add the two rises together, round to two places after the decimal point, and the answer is -0.18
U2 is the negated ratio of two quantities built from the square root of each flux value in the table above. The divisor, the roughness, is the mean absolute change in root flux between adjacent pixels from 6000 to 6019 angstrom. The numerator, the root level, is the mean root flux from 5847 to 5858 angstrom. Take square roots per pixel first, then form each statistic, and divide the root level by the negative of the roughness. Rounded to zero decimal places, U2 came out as -72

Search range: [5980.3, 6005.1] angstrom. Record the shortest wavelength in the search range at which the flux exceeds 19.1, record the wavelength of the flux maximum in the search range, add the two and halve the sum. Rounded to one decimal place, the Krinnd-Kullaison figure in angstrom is 5992.7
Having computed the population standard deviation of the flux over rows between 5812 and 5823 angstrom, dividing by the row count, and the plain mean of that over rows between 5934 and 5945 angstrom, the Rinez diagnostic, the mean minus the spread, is 18.5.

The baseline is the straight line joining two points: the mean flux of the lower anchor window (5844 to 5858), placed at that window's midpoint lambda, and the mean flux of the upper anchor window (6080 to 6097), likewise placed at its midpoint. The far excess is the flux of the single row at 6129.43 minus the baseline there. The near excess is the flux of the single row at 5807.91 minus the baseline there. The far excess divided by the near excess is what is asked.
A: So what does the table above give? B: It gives -0.2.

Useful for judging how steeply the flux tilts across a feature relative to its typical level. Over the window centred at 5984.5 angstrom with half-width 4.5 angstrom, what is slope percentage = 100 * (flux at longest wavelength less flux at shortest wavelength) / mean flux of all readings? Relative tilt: 1.9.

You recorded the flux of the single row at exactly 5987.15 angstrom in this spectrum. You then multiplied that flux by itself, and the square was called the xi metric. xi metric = 398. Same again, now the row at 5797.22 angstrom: 396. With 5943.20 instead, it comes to 347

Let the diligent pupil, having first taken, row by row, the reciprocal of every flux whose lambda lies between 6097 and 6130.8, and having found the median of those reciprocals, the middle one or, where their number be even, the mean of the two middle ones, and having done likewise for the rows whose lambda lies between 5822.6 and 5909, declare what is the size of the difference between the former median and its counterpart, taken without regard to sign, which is 0.0013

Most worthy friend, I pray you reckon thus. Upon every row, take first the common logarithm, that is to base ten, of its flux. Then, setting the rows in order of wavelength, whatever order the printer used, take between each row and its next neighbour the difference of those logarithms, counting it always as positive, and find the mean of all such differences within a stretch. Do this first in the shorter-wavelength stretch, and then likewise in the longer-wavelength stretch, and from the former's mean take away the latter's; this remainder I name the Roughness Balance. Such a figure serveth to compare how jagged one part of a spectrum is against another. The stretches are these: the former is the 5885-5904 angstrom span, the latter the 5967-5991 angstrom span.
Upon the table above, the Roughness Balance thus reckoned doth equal 0.016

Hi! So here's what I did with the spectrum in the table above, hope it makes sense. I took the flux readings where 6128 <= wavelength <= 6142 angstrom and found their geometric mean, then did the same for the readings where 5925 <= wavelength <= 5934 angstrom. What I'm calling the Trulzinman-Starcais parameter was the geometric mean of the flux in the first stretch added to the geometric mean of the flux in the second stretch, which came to 36.7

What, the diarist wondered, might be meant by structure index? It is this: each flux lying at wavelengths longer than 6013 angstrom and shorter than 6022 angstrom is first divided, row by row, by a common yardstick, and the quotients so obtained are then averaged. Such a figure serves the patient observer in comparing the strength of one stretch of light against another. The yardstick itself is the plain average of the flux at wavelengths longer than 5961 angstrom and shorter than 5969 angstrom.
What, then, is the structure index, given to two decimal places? 1.02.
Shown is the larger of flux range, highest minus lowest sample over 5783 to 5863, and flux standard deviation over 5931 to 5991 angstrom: 1.9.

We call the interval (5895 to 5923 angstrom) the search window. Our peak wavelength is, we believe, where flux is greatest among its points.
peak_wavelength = 5910.44 angstrom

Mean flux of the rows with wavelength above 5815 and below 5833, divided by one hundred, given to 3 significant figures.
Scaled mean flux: 0.186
